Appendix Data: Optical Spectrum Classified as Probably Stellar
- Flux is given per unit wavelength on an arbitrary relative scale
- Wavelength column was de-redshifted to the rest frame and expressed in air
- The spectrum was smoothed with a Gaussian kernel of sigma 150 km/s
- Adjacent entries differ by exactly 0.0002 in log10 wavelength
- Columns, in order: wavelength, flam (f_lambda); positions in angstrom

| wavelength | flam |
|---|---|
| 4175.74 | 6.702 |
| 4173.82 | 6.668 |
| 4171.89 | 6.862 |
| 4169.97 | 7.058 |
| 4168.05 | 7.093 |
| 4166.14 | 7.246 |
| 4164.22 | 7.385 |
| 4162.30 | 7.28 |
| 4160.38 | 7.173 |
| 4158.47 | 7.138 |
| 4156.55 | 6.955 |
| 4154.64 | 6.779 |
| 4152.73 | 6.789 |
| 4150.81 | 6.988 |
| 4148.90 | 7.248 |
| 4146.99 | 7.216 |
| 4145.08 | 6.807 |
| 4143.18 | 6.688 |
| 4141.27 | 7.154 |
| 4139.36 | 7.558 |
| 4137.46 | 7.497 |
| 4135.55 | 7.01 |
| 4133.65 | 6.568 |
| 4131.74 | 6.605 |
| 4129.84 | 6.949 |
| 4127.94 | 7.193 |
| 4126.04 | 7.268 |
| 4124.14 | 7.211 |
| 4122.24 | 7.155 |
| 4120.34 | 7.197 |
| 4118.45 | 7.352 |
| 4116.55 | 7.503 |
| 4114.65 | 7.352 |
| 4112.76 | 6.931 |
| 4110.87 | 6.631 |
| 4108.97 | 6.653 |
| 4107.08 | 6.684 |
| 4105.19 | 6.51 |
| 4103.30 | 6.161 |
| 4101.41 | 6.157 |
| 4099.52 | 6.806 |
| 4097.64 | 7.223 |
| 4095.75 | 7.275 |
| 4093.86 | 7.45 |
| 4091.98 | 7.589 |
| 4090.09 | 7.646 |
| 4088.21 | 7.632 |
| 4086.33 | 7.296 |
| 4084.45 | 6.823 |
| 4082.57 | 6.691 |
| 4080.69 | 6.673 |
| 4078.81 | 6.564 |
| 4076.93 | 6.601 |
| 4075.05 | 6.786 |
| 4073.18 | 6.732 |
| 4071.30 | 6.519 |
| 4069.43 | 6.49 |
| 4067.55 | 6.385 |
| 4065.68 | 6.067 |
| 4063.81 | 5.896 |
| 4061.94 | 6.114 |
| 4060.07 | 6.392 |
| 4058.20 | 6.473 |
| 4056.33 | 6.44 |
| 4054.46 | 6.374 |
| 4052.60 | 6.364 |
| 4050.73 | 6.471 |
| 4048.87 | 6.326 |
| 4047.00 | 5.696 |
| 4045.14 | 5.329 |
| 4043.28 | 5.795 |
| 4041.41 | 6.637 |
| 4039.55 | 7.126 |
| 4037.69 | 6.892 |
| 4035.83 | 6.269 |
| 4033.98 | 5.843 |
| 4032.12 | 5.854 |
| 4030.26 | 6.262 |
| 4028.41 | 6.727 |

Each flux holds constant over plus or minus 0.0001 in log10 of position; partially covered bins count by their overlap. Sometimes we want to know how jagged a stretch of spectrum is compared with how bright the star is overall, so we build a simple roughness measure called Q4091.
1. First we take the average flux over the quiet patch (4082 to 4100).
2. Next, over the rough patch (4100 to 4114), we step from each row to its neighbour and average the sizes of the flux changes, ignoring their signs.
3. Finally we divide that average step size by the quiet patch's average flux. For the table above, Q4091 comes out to 0.020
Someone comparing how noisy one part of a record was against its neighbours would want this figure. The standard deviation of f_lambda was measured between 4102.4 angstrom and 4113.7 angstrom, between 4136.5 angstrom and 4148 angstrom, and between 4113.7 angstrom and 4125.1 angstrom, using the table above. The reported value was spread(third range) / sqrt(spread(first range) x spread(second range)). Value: 0.4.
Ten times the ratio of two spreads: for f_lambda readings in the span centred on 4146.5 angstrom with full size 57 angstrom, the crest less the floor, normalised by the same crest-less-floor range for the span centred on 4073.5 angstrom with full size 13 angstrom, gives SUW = 25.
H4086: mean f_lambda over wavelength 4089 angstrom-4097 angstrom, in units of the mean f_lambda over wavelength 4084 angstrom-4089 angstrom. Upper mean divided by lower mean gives 1.03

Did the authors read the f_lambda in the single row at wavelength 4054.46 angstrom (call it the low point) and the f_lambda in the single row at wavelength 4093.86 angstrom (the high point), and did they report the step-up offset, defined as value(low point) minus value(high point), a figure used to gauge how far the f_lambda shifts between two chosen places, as -1.08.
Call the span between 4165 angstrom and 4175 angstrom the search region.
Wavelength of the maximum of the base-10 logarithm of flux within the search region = 4166.14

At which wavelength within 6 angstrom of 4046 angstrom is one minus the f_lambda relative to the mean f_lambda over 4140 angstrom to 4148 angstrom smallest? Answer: 4041.41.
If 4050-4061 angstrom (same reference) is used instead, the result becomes 4058.20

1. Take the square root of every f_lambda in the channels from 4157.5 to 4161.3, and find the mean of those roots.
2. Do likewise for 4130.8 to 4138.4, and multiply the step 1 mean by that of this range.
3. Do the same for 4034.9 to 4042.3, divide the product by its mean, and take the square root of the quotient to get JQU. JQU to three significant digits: 1.65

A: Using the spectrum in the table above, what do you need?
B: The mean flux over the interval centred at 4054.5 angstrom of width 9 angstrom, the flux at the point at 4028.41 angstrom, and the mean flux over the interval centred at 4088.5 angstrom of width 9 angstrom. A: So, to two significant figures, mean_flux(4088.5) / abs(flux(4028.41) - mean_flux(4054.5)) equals 24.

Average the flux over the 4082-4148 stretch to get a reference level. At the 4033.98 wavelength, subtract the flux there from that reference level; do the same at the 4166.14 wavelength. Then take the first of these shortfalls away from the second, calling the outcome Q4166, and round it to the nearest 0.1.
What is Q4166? -1.4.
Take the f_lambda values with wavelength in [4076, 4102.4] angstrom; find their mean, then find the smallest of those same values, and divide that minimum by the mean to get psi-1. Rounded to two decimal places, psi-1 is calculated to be 0.88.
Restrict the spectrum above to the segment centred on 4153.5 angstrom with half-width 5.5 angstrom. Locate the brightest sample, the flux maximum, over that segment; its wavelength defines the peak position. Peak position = 4148.90 angstrom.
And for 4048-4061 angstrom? 4058.20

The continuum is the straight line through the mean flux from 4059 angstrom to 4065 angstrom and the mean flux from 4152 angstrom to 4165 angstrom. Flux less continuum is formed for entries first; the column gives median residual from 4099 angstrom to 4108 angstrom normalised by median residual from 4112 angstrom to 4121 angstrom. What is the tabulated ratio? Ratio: 0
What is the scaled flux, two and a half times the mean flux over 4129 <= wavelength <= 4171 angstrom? 17.6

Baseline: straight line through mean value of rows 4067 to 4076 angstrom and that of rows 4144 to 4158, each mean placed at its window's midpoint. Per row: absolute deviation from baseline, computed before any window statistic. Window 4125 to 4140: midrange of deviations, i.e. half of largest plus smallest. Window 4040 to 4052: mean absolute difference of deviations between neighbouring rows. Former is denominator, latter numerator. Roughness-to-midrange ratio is 1.1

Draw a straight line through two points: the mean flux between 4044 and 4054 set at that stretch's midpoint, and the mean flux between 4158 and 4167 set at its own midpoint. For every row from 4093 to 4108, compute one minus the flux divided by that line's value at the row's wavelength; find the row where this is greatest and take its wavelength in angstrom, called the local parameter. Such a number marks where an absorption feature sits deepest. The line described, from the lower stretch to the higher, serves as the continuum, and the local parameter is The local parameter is 4103.30 angstrom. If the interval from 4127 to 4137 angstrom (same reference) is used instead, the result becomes 4133.65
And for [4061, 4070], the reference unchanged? 4063.81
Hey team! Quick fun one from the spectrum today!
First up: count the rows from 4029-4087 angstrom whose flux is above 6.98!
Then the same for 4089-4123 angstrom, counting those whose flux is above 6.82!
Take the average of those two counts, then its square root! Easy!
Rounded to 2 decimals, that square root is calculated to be 2.55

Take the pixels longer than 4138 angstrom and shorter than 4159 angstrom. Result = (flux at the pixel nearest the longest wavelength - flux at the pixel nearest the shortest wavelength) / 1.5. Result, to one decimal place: -0.3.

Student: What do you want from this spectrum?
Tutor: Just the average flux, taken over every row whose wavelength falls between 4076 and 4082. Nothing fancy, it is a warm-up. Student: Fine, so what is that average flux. 6.61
